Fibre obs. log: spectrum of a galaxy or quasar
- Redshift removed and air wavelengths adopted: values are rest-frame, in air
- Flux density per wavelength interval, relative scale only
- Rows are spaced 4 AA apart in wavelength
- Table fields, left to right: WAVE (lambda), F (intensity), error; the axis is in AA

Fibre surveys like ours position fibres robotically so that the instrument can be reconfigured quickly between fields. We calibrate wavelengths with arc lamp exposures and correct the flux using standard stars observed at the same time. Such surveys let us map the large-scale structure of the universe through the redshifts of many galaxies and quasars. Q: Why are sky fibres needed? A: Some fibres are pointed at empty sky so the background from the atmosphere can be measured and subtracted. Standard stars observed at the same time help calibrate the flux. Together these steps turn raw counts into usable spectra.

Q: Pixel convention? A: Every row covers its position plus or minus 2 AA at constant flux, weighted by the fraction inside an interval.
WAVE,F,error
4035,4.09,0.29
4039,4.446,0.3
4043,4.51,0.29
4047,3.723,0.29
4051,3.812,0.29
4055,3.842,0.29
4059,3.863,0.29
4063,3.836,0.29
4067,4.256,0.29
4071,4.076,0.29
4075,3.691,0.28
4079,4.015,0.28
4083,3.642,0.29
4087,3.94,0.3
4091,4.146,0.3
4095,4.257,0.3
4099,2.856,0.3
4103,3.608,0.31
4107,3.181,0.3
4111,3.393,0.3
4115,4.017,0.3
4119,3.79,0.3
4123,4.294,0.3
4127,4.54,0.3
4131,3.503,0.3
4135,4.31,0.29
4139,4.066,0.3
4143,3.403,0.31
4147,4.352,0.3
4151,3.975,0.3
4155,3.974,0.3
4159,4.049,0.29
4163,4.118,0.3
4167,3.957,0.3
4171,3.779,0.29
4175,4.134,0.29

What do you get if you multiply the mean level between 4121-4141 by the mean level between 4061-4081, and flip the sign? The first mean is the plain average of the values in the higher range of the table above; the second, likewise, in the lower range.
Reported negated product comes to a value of -16.5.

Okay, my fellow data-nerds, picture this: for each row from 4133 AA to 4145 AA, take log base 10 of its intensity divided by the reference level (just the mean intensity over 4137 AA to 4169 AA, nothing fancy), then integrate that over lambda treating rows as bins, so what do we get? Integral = -0.1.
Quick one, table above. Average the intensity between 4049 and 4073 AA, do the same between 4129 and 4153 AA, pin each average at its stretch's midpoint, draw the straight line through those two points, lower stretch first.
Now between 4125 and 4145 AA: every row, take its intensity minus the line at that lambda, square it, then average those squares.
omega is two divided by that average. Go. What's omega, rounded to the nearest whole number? 10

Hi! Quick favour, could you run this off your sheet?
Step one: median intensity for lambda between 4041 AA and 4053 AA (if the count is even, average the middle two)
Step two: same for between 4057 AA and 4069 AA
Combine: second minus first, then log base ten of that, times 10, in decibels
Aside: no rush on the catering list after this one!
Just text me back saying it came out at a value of -12.9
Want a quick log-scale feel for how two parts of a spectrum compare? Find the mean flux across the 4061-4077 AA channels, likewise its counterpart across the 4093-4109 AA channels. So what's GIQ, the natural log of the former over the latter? 0.13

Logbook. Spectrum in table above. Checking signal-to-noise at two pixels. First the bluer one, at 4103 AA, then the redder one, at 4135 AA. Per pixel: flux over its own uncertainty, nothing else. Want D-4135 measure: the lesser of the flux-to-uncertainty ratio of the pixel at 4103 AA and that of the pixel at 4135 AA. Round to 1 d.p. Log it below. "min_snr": 11.6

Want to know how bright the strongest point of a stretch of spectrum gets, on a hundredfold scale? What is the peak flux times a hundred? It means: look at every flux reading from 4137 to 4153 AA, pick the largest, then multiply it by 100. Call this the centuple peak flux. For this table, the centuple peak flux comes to 435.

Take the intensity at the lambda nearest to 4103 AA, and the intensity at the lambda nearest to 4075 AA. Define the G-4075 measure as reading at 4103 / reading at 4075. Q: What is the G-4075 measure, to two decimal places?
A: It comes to 0.98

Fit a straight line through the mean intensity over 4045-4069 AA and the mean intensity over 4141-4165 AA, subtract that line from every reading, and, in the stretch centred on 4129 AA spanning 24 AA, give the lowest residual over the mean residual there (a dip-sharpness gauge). -3.6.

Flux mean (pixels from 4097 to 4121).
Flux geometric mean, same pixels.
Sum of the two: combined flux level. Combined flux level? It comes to 6.93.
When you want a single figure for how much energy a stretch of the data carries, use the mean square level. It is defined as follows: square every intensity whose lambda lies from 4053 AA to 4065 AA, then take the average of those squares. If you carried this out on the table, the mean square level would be 14.8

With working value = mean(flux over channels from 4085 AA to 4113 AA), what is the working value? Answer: 3.63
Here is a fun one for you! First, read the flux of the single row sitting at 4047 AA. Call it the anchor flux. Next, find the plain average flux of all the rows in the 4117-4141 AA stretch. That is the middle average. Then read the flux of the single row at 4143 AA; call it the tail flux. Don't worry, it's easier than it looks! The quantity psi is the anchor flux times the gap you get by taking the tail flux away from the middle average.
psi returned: 2.5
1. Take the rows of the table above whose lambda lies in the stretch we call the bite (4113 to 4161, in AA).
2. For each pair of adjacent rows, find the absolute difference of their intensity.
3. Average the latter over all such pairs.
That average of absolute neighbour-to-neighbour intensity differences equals 0.47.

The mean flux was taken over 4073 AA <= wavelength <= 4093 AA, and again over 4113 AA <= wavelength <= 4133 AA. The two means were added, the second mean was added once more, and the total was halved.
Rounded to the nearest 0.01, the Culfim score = 5.97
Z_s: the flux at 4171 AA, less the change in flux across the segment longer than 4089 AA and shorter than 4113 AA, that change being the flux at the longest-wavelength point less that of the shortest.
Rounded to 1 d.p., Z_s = 4.5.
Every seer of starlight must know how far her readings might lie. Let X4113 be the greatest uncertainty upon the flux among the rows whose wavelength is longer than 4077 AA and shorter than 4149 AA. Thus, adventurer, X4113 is 0.310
